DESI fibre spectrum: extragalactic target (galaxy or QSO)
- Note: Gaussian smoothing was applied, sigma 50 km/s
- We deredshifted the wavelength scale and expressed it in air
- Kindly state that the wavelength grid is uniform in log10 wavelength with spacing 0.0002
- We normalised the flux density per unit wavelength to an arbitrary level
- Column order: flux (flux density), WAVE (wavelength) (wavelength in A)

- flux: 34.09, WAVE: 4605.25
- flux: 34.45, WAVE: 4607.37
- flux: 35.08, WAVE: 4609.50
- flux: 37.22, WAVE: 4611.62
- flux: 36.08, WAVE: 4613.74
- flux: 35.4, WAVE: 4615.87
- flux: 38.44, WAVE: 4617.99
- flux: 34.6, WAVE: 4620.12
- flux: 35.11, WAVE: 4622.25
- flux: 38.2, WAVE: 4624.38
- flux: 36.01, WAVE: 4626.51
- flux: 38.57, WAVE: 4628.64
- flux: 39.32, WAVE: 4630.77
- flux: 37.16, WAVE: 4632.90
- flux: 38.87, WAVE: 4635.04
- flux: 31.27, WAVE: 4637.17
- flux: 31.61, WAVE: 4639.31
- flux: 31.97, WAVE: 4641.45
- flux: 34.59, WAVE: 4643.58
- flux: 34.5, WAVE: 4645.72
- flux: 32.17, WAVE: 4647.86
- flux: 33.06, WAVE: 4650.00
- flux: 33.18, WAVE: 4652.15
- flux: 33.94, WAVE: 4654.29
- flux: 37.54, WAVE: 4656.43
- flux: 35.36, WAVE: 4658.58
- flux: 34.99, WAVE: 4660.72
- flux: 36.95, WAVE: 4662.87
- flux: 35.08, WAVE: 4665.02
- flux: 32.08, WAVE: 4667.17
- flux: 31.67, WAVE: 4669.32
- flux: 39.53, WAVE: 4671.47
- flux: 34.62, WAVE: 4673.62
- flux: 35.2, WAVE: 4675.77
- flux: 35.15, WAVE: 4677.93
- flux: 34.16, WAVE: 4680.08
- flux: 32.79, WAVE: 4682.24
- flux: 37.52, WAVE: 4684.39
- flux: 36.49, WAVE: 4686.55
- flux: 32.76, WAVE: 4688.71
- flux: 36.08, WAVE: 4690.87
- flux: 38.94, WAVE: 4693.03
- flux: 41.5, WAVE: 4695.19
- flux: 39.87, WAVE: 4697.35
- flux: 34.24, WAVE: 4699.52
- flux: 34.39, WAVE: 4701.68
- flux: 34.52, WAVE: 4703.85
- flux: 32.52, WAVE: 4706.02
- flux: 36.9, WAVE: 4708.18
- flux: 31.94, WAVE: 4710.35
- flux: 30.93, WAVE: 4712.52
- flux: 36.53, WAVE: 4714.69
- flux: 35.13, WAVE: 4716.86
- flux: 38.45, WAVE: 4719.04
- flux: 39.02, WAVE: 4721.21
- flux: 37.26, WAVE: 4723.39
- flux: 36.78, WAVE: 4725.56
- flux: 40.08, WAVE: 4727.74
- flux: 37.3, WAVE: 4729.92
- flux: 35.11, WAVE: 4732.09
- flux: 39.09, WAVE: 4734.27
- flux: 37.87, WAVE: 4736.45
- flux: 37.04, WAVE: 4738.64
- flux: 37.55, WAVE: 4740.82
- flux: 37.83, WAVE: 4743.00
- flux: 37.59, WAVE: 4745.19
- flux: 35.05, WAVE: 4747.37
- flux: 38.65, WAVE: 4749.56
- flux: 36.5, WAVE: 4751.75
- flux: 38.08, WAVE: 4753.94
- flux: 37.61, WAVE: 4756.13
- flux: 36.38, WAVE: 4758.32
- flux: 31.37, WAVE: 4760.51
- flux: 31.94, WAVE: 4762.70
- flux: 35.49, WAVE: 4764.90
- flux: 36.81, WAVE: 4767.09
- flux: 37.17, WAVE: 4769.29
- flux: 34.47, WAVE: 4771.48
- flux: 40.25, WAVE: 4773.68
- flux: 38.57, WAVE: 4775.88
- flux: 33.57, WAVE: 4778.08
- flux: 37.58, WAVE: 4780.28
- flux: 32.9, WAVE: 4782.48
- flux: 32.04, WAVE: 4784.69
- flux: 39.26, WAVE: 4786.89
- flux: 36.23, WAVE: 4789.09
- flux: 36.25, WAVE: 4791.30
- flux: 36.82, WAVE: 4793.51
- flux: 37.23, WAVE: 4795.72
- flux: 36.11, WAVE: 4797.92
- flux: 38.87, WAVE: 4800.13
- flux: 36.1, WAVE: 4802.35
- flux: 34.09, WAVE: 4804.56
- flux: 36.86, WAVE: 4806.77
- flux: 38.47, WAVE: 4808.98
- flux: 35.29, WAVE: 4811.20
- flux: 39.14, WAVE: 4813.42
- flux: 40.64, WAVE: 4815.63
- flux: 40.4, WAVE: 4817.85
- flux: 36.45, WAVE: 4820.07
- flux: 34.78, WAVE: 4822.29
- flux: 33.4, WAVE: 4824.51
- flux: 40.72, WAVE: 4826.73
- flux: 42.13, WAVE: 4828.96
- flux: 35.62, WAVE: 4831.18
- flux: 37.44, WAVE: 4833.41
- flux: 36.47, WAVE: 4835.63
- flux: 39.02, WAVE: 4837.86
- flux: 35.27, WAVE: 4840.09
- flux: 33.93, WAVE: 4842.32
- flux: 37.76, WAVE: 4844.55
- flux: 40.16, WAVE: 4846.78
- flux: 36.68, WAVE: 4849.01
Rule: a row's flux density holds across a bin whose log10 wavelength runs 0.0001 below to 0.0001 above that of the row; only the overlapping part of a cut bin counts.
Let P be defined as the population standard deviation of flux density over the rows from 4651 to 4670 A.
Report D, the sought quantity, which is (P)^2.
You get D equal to 3.6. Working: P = 1.9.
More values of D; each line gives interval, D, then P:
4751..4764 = 7.1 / 2.7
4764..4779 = 4.6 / 2.2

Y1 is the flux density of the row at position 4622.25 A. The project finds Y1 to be 35.11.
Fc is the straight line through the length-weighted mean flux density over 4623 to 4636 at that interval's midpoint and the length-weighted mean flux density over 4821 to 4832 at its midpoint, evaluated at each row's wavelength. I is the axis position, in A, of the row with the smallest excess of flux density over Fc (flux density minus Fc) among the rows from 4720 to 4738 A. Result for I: 4732.09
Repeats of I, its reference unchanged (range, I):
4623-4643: 4637.17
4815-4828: 4824.51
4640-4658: 4641.45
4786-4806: 4804.56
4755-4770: 4760.51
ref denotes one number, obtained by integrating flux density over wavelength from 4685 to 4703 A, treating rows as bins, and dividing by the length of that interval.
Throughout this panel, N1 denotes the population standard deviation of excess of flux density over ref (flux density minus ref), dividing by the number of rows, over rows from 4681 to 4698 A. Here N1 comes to 2.9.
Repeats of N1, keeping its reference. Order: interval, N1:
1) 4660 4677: 2.3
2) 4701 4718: 2.0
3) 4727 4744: 1.4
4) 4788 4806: 1.2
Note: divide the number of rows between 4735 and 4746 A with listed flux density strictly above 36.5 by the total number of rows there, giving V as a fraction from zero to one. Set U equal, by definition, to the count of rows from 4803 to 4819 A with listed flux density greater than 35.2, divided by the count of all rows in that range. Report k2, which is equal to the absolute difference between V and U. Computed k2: 0.1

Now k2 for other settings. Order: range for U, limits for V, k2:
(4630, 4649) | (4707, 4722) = 0.2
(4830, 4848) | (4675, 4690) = 0.7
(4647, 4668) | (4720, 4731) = 0.7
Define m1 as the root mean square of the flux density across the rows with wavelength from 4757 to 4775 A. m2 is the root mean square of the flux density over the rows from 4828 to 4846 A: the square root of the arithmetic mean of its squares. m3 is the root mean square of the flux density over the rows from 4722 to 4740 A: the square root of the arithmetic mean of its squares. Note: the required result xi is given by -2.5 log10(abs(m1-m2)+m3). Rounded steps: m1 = 35.6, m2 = 37.3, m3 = 37.6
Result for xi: -3.99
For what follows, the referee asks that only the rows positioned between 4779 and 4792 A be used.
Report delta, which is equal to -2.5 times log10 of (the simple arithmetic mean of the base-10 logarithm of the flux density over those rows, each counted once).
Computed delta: -0.477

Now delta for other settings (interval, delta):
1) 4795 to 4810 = -0.487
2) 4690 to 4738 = -0.484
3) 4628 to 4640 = -0.480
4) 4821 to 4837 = -0.489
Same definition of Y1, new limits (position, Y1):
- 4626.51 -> 36.01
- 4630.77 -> 39.32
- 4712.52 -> 30.93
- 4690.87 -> 36.08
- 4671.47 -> 39.53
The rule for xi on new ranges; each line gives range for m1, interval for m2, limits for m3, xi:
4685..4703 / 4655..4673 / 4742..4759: -3.97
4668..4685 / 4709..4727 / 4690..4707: -3.93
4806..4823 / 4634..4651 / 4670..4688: -4.00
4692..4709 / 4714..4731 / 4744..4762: -3.93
